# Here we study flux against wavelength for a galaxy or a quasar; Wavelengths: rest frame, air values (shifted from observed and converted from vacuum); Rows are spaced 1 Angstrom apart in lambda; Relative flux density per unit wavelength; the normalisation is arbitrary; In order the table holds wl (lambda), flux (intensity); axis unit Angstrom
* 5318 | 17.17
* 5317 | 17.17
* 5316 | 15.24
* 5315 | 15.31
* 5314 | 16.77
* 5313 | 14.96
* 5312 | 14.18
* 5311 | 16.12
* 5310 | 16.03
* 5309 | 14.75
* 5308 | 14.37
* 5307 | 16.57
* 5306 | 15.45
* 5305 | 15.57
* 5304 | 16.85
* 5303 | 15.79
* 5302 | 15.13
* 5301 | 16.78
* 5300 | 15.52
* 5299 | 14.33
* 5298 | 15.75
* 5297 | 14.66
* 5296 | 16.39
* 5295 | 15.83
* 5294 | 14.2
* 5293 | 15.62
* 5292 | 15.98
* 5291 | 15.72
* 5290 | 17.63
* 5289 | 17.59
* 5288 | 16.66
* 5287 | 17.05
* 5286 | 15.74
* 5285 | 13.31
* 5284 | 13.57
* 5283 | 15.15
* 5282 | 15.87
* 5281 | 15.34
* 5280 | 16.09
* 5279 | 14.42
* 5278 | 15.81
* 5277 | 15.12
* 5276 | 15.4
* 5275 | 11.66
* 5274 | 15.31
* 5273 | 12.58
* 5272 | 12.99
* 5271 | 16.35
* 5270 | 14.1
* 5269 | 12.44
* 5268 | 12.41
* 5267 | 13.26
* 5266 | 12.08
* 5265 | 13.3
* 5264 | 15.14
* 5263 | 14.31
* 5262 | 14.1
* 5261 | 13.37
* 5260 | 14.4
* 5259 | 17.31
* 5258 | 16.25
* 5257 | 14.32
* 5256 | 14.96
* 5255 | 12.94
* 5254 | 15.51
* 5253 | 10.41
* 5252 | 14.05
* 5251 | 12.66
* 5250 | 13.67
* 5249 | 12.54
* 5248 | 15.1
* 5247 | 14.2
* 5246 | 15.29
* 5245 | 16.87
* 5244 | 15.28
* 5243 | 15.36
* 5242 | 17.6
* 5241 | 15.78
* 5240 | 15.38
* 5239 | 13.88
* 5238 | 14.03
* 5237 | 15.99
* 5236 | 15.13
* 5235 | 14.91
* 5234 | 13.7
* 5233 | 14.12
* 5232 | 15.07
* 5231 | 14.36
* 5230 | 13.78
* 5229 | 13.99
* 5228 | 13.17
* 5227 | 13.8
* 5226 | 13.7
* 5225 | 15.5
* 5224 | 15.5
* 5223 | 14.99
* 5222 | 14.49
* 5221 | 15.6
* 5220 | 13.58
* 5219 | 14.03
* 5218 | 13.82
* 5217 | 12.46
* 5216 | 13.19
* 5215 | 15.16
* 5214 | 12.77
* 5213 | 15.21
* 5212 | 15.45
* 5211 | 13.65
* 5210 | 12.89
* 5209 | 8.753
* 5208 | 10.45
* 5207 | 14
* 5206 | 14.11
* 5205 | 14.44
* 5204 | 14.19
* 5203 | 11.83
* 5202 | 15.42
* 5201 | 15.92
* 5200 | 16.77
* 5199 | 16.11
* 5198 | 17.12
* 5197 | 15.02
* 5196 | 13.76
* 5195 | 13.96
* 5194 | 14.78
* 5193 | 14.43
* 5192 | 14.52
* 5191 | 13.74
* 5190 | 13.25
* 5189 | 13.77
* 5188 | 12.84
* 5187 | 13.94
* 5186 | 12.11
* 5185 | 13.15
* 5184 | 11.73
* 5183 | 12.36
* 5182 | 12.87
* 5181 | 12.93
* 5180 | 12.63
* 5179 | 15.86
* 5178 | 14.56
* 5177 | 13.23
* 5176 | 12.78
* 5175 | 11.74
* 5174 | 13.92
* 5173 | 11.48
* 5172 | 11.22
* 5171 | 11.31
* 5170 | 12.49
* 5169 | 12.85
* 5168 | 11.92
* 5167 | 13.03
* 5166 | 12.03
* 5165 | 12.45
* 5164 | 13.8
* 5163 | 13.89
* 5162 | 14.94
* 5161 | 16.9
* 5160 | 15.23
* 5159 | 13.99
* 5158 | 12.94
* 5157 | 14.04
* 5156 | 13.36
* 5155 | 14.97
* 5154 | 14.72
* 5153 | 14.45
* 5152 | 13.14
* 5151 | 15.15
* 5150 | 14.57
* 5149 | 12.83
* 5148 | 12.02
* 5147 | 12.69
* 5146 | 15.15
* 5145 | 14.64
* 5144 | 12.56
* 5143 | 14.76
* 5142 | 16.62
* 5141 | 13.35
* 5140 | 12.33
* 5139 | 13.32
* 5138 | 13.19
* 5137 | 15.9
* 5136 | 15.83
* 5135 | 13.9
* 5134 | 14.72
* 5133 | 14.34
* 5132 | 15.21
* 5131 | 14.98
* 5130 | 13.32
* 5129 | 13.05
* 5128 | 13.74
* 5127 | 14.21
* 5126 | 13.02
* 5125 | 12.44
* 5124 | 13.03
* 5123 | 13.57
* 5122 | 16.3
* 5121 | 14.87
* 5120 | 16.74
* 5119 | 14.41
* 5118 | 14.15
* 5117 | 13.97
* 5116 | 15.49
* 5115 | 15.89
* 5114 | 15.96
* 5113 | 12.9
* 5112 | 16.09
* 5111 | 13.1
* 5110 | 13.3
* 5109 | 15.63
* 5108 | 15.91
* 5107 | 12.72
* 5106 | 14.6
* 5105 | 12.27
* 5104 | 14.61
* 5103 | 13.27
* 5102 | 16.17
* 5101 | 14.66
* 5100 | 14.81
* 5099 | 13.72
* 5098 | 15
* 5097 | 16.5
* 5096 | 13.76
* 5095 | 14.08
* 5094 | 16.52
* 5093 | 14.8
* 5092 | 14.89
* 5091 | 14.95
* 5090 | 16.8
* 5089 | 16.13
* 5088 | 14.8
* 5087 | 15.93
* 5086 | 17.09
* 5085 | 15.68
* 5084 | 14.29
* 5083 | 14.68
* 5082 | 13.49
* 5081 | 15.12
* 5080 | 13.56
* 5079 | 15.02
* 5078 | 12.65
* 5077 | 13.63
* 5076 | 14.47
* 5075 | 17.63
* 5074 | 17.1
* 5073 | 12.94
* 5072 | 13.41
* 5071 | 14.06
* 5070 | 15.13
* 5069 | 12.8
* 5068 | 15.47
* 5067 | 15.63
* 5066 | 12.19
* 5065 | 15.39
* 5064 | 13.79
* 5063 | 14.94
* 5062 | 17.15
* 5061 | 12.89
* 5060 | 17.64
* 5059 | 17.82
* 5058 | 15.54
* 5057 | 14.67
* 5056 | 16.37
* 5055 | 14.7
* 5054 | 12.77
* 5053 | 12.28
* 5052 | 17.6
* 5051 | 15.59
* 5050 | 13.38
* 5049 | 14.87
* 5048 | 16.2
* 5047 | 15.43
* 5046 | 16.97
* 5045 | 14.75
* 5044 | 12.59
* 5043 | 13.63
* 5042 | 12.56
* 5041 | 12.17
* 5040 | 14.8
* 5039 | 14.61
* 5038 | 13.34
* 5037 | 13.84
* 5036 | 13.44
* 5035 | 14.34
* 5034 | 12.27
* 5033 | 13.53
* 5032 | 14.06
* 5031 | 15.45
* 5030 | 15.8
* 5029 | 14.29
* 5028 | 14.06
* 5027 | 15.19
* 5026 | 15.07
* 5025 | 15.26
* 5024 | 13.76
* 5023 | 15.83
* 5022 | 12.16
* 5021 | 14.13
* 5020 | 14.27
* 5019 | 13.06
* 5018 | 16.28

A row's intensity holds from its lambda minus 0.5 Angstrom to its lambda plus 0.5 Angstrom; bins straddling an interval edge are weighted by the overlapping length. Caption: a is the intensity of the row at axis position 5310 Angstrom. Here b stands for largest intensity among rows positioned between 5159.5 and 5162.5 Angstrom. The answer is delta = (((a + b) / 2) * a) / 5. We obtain 53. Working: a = 16.03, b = 16.9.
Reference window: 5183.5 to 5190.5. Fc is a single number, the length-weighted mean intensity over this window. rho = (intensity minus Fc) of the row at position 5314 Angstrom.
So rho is 4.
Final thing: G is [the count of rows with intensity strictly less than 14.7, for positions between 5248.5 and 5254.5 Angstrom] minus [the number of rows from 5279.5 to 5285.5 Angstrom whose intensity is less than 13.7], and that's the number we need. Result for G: 3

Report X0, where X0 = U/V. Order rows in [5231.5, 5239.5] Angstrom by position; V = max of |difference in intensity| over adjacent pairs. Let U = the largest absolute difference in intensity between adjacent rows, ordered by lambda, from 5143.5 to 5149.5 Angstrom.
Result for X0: 1.3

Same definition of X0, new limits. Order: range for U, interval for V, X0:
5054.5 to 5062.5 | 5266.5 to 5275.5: 1.3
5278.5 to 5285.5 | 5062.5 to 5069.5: 0.5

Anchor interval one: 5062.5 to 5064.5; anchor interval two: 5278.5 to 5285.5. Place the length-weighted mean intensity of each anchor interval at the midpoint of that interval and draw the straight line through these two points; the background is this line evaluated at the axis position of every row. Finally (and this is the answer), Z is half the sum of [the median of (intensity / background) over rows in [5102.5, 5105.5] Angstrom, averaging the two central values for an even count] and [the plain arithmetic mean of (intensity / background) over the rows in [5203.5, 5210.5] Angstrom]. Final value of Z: 0.89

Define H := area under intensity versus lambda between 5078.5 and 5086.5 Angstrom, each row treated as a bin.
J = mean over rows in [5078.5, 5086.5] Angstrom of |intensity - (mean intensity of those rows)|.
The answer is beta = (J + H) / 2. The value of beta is 59.9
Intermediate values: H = 119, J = 0.86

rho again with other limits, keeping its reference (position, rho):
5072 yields 0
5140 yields -1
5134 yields 2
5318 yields 4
